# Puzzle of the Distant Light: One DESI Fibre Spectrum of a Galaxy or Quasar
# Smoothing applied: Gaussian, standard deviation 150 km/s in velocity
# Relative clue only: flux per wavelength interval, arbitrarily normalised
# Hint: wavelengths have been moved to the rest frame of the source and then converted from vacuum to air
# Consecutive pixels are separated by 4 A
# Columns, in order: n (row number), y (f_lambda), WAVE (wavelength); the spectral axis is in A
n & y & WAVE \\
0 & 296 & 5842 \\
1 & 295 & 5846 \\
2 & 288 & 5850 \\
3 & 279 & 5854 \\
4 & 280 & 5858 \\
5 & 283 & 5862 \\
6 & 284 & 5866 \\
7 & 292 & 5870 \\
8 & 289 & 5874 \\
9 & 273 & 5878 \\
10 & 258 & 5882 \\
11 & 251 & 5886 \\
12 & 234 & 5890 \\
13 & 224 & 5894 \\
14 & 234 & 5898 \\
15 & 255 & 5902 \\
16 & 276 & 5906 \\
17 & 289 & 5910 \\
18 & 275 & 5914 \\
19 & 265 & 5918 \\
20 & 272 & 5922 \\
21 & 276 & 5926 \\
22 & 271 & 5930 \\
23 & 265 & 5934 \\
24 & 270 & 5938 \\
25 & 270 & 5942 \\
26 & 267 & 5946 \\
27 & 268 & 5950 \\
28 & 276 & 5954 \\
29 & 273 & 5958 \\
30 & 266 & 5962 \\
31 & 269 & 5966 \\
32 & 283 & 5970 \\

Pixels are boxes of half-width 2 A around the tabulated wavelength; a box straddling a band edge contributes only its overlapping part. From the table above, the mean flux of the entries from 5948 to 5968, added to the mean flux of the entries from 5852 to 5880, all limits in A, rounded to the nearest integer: 553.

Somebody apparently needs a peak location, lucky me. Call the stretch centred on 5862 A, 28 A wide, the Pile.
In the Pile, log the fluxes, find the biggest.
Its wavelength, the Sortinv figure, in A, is 5870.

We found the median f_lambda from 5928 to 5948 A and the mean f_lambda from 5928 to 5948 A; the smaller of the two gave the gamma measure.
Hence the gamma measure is 269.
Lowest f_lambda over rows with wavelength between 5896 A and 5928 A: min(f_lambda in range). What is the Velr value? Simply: 234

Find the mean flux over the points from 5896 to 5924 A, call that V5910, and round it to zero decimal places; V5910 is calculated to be 267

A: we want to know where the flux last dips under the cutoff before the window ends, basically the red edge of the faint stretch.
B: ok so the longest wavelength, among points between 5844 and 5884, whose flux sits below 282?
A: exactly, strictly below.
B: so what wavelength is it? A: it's 5882 A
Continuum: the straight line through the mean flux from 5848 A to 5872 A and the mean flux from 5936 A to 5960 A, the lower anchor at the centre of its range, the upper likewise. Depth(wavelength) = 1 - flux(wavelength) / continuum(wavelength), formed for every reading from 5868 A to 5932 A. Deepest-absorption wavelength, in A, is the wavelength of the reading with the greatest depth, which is 5894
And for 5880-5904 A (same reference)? 5894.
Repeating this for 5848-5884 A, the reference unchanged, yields 5882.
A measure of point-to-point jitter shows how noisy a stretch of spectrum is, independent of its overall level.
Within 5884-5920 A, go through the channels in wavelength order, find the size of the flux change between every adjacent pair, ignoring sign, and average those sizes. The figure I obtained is 14.5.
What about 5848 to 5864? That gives 4.3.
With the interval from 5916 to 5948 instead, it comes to 4.3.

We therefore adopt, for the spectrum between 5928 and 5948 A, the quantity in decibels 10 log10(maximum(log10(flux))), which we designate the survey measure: 3.86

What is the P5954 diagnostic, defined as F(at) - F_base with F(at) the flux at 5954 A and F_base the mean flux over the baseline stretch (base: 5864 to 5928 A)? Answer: 11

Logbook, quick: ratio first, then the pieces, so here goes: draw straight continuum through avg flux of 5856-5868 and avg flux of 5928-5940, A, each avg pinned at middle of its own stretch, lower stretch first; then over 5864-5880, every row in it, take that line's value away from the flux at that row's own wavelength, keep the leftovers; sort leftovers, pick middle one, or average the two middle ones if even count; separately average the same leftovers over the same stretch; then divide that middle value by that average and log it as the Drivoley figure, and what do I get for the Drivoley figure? 1.4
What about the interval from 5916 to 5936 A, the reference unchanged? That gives -2.7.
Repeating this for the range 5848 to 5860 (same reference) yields 2.0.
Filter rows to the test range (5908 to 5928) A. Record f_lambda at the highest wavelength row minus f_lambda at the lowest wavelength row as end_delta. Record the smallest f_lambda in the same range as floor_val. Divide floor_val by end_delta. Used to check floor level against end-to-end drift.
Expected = -20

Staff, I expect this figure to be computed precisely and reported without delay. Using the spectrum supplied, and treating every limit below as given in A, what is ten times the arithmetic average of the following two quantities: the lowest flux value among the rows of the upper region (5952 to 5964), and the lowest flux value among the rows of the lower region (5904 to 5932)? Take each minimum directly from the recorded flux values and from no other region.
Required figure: 2655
